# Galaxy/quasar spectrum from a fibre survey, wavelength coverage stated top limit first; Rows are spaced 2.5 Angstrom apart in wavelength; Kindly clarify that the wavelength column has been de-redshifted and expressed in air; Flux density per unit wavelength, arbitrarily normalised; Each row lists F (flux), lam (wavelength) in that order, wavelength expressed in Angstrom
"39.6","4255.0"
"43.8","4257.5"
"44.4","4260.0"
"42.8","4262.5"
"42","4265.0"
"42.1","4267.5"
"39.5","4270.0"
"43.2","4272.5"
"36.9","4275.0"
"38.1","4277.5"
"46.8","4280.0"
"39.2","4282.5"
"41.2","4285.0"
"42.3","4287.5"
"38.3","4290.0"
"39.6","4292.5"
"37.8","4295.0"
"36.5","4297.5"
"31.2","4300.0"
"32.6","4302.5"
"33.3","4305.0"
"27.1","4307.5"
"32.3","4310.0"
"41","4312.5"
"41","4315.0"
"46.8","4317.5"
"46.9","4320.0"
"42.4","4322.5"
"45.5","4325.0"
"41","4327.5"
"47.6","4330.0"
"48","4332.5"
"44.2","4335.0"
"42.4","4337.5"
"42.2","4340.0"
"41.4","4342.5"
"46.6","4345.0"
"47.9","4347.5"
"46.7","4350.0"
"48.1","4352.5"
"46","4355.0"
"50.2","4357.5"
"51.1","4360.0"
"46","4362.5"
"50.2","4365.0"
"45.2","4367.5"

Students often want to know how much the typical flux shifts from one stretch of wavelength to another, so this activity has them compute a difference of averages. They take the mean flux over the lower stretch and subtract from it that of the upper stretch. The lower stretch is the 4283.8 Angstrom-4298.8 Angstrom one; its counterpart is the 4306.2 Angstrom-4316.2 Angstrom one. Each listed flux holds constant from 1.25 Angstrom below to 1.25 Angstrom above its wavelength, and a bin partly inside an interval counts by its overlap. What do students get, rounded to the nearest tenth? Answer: 3.9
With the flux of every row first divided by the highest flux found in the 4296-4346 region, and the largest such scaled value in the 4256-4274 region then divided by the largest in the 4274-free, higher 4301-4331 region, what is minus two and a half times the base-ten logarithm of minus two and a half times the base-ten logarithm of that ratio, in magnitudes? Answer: 2.8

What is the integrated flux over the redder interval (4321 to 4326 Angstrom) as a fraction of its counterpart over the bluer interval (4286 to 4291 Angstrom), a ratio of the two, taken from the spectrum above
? 1.09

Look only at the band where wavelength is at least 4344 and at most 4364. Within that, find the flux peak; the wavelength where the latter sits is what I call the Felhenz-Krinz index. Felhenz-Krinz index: 4360.0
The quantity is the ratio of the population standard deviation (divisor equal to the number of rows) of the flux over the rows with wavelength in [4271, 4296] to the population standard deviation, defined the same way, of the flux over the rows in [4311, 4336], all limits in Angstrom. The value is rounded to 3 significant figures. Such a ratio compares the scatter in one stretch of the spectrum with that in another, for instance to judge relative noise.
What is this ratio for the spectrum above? 1.06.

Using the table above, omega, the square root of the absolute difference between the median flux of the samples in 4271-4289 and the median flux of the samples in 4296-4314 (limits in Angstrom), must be 2.9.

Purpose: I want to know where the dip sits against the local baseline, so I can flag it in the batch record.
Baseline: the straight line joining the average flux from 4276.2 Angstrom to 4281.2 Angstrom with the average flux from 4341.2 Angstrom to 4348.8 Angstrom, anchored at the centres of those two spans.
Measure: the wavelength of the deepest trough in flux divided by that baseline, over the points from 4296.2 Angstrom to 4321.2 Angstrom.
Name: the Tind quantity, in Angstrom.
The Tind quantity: 4307.5 Angstrom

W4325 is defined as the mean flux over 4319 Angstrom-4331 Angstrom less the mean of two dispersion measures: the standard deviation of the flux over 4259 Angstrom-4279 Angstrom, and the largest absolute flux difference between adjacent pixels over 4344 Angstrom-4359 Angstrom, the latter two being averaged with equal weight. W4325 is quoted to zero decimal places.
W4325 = 41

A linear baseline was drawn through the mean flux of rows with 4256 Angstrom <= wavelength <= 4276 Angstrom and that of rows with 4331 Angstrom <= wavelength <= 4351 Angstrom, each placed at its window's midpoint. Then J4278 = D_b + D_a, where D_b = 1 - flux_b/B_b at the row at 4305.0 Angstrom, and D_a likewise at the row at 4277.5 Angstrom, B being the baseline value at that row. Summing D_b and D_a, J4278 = 0.33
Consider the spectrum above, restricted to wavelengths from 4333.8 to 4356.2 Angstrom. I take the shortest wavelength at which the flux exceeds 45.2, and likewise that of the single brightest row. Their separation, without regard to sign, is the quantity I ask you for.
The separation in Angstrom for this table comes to 7.5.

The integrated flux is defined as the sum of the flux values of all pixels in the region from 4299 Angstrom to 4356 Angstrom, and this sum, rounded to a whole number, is 962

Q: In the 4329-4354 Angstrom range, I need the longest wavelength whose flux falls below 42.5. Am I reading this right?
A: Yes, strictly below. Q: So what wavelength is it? 4342.5 Angstrom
